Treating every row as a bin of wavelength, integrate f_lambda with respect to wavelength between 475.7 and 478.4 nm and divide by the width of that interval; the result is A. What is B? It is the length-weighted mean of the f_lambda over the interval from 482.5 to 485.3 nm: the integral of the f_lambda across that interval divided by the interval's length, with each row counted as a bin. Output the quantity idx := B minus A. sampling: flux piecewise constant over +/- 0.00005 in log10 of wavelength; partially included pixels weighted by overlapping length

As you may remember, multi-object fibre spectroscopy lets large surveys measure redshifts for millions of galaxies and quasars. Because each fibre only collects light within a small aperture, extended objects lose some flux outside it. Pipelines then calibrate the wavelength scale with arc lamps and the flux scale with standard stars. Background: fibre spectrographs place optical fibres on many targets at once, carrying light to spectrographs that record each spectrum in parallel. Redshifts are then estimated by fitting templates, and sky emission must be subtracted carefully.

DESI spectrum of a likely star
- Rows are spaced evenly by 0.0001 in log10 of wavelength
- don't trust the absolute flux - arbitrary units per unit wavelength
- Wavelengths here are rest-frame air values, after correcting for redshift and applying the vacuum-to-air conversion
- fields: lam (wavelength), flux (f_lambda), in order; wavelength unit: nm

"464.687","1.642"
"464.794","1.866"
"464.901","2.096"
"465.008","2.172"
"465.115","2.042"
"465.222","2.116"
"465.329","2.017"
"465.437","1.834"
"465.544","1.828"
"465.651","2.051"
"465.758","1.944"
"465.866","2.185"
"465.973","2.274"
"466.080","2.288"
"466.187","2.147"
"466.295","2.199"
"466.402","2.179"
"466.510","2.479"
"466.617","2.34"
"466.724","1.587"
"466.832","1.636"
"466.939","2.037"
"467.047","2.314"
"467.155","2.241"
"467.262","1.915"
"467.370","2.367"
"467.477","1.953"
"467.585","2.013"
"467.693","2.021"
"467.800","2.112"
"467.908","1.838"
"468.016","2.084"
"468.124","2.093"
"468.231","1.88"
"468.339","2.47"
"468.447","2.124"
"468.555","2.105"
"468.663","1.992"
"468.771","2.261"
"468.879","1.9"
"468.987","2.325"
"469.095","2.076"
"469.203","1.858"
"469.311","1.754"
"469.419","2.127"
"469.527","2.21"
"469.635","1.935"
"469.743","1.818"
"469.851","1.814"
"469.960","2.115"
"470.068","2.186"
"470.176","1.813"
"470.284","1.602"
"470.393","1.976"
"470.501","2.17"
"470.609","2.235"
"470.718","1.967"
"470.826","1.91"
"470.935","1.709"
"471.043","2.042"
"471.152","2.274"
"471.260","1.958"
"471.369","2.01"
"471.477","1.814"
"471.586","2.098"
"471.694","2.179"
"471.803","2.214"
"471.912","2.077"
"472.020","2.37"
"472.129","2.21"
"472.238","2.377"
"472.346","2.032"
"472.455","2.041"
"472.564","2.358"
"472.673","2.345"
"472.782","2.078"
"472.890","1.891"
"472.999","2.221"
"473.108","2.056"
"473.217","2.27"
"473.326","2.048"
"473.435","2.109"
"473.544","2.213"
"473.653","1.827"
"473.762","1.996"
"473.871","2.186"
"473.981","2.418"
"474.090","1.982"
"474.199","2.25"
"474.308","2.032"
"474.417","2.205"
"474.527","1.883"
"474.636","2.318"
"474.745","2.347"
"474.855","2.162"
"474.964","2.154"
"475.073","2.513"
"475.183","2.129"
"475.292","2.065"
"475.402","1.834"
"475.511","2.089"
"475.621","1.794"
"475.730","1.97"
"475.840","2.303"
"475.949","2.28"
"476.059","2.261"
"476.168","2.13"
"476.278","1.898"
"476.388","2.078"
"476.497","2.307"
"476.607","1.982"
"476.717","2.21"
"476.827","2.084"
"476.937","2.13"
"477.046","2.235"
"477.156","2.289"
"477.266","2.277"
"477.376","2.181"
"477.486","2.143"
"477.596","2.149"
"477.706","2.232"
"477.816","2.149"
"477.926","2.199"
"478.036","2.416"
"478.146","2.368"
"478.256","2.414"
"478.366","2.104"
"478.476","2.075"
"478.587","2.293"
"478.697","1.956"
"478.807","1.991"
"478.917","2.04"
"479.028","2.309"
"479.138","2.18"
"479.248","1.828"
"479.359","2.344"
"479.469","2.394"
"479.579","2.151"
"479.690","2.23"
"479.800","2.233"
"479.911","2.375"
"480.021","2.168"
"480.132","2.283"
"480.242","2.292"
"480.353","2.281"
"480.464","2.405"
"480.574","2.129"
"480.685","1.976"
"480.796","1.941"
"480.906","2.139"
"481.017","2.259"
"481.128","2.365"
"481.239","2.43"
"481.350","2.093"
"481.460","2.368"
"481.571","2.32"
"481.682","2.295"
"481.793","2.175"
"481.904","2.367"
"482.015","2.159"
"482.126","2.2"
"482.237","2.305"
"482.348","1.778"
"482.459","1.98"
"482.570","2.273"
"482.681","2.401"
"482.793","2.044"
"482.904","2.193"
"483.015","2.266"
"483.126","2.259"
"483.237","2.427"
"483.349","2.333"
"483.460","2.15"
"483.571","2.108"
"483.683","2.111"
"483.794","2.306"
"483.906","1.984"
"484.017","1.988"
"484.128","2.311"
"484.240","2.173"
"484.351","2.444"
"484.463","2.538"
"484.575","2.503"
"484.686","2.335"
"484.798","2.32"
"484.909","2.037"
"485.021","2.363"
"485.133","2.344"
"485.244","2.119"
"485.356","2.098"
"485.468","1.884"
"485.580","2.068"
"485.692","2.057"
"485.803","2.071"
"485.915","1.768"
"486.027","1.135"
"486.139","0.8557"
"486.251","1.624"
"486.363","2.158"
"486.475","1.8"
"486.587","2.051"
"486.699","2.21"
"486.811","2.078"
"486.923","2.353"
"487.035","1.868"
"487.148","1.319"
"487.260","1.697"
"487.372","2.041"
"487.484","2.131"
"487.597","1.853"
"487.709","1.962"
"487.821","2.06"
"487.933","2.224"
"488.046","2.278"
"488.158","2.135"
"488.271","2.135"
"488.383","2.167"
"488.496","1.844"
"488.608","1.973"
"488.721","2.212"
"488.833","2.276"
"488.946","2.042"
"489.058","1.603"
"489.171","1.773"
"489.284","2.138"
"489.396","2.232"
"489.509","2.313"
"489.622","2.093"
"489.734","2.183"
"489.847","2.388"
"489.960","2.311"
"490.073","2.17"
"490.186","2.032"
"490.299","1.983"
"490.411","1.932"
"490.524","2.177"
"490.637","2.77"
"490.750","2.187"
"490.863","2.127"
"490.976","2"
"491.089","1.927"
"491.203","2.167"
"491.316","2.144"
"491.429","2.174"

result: 0.06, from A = 2.19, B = 2.25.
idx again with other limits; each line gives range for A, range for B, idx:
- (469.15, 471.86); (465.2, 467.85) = 0.09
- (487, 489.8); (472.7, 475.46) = 0.11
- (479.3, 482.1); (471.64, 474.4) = -0.09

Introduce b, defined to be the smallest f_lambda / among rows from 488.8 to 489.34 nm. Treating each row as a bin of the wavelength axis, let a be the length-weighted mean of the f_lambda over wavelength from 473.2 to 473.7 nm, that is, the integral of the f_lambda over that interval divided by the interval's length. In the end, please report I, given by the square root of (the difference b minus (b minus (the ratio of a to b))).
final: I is 1.14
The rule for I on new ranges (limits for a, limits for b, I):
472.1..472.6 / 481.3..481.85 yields 1.02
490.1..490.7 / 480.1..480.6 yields 1.01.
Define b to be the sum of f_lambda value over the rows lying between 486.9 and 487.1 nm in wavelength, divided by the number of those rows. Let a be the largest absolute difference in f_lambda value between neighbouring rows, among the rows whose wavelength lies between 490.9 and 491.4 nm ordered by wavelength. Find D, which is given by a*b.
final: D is 0.51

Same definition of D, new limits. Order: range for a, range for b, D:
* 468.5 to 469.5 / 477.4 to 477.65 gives 0.91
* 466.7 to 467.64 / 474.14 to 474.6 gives 0.95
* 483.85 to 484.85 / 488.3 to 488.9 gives 0.68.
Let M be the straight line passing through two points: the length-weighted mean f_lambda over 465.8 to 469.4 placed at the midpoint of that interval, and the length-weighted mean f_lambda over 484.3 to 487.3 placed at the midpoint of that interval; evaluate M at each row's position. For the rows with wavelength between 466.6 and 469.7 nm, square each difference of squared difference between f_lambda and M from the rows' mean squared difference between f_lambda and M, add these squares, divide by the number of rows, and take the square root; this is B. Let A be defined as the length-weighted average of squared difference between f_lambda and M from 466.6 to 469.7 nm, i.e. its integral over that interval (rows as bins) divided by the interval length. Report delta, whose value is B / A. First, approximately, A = 0.046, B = 0.062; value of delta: 1.36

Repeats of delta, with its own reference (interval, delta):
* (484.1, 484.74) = 0.56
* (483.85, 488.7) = 2.14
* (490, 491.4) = 2.42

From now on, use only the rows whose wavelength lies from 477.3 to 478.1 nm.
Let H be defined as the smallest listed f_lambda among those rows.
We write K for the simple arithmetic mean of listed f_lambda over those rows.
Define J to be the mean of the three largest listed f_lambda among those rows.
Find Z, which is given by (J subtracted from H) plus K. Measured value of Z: 2.07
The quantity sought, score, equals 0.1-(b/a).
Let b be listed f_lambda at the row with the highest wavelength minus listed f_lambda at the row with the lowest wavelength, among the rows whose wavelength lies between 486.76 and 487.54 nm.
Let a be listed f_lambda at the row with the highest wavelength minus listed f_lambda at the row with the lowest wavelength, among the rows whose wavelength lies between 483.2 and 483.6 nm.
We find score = 0.3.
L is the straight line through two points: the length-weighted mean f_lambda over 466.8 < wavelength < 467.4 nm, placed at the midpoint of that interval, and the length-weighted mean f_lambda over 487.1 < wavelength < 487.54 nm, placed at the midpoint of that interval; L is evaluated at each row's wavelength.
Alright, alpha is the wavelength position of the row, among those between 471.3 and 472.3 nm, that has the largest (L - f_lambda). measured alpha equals 471.477 nm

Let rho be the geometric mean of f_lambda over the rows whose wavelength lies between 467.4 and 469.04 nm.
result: 2.07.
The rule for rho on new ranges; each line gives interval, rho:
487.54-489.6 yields 2.06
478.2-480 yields 2.18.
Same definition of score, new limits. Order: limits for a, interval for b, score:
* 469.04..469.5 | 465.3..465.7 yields -0.6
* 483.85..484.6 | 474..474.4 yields 0.0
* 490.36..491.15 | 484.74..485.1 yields 8.7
